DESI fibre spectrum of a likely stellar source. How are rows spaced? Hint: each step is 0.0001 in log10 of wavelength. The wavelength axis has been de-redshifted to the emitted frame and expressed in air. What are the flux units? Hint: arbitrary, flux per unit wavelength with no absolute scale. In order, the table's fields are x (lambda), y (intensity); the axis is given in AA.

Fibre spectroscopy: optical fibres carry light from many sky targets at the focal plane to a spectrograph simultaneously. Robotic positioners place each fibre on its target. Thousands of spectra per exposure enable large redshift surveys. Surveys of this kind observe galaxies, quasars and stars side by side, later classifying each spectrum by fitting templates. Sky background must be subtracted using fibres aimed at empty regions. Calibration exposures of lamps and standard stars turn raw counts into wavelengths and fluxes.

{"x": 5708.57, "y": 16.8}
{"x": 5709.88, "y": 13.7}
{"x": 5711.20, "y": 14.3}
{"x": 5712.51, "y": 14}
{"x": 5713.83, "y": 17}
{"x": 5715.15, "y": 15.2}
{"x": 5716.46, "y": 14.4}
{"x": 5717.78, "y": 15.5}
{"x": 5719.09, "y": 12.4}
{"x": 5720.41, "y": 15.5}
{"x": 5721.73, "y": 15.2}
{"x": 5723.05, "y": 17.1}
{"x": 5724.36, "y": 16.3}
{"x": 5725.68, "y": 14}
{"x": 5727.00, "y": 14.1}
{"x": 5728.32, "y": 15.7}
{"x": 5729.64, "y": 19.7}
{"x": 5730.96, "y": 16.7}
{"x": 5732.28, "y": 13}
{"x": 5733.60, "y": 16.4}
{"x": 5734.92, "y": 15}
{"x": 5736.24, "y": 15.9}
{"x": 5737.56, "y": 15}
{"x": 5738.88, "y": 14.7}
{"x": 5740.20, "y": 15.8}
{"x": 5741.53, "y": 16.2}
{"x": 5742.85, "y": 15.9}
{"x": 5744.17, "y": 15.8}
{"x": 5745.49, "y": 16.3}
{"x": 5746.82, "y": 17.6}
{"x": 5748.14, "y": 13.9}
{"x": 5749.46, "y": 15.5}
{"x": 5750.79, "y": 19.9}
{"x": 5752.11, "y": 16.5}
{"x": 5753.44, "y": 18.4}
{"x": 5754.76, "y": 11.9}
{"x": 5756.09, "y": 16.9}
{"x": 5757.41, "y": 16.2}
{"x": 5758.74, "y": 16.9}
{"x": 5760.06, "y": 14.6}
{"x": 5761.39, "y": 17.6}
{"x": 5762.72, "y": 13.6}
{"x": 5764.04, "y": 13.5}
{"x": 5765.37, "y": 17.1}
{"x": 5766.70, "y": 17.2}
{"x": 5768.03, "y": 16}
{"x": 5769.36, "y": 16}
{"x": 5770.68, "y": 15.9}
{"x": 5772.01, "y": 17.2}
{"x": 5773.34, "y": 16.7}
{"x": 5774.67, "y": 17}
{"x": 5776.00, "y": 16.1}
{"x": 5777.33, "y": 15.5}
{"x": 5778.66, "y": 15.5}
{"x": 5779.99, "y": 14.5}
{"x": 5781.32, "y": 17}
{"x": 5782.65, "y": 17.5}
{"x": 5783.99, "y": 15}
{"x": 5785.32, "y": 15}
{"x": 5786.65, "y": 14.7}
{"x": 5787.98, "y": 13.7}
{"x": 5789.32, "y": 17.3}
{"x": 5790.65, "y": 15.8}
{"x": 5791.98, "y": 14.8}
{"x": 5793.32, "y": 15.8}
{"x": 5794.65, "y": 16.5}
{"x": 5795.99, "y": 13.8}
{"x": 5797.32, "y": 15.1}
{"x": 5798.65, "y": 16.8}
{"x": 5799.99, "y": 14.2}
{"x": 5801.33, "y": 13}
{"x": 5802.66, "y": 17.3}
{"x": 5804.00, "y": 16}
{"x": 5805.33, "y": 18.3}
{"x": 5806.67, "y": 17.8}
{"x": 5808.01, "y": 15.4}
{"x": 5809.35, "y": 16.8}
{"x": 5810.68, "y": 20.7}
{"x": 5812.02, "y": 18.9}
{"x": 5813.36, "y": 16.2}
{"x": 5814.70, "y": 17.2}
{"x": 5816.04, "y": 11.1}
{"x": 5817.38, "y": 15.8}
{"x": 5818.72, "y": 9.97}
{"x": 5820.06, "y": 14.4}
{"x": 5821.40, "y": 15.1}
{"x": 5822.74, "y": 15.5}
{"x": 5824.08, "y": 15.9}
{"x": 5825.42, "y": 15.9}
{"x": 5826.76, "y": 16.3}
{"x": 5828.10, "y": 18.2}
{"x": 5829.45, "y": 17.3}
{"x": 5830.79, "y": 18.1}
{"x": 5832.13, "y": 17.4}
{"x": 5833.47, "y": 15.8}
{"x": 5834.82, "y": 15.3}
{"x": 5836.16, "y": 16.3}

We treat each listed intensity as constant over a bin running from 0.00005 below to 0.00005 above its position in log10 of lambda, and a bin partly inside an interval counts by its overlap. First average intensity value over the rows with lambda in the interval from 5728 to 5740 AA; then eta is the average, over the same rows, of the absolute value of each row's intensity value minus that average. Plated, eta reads 1.2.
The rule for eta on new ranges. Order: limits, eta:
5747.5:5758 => 1.8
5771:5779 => 0.6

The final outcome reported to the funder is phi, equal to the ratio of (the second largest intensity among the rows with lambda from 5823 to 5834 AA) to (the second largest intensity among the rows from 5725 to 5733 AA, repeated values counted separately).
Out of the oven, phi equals 1.08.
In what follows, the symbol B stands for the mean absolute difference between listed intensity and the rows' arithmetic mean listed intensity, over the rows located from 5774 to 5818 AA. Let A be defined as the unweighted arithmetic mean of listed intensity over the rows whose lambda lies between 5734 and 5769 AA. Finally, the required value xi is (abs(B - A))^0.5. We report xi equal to 3.82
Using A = 15.9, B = 1.4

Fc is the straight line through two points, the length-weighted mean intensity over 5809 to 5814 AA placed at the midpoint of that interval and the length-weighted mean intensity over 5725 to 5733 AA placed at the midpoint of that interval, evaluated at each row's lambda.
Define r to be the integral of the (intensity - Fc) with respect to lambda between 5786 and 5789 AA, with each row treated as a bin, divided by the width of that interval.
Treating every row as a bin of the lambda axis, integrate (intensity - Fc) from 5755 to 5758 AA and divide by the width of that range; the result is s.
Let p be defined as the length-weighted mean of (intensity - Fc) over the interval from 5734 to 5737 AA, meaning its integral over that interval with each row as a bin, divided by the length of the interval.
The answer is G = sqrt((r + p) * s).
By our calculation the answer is 1.3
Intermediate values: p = -0.2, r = -2.9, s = -0.54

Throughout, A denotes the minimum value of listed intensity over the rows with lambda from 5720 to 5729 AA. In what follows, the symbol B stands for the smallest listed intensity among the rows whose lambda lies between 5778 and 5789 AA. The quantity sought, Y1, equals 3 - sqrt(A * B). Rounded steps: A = 14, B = 13.7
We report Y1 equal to -10.8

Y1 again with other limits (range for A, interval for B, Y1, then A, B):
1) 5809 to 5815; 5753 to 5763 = -10.9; 16.2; 11.9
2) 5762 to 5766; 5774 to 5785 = -11.0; 13.5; 14.5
